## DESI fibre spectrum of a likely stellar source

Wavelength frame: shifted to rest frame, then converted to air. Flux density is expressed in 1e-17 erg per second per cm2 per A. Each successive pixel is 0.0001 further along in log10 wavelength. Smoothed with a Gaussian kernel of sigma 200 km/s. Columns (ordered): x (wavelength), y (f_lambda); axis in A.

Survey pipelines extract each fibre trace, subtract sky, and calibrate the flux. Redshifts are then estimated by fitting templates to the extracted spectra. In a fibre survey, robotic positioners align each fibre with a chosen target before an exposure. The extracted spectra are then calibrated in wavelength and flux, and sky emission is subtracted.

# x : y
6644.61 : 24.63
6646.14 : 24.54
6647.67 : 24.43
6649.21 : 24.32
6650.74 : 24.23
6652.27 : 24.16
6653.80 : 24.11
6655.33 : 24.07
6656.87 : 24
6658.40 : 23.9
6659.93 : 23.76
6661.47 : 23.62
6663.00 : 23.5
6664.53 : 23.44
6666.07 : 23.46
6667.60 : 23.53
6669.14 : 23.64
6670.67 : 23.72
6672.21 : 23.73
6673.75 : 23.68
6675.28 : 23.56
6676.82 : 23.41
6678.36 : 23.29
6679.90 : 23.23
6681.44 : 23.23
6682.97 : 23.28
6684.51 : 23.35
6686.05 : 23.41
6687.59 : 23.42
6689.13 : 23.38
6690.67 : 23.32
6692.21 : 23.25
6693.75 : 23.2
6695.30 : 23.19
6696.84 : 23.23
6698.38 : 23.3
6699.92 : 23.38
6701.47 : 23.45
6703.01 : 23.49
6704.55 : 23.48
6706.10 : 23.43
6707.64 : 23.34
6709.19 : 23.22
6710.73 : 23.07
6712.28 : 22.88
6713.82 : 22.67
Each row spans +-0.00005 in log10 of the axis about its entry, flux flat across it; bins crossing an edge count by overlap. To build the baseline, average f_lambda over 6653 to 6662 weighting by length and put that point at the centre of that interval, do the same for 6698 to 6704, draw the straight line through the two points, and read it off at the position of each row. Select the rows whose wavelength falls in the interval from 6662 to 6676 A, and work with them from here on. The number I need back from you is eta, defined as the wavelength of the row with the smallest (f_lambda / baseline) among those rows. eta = 6664.53 A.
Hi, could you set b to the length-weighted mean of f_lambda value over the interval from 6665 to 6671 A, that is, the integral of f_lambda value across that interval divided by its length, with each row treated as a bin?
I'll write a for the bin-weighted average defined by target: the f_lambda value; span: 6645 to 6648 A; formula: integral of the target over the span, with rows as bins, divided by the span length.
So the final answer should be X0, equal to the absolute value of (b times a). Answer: 578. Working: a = 24.5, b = 23.6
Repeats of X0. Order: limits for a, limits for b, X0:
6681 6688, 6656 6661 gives 557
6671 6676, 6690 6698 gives 550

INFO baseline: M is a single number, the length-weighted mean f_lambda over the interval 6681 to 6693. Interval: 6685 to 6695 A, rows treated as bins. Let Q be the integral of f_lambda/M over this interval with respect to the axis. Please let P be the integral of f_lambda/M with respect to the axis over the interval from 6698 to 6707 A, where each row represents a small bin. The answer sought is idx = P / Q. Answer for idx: 0.90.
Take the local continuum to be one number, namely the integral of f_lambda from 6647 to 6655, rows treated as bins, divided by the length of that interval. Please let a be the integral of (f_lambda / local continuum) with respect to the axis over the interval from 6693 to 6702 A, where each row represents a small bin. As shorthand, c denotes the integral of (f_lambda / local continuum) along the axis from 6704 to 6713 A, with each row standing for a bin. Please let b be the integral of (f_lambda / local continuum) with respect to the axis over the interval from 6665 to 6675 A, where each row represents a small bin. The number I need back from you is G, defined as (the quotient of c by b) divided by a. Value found 0.102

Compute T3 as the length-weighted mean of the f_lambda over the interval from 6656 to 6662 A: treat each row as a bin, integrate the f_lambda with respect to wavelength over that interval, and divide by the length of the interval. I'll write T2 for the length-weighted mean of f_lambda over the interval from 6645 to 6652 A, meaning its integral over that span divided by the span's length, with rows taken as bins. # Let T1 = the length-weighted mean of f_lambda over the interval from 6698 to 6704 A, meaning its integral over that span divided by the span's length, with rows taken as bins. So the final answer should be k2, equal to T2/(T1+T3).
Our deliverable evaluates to 0.516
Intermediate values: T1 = 23.42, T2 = 24.4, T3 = 23.8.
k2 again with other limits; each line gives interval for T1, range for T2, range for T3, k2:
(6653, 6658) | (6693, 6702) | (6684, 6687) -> 0.491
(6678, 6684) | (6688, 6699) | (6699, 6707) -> 0.498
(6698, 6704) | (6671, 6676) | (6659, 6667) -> 0.503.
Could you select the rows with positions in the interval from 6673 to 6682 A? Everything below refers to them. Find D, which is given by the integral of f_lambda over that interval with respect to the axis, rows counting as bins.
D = 211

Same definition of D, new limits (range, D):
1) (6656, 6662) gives 143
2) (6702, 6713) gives 256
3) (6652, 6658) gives 144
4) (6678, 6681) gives 70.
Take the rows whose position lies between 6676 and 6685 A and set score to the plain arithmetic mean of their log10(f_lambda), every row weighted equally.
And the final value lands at 1.367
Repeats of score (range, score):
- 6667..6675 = 1.374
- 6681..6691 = 1.368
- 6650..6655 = 1.383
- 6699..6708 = 1.370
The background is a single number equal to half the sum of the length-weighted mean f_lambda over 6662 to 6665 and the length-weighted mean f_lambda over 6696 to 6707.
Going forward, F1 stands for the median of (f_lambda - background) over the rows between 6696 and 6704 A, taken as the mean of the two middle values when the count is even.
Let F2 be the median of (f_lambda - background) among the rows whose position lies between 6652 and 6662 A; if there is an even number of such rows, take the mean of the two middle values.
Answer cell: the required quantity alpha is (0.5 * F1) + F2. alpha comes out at 0.5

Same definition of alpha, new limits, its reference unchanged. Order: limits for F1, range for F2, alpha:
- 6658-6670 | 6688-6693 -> -0.1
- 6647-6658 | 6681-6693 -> 0.2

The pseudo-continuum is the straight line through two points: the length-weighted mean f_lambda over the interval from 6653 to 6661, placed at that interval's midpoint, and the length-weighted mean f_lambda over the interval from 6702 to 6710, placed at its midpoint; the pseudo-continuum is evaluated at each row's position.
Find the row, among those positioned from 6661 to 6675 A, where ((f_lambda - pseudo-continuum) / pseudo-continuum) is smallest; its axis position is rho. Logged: 6664.53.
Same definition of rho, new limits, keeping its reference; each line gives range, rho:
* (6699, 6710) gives 6709.19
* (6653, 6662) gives 6661.47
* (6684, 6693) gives 6692.21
